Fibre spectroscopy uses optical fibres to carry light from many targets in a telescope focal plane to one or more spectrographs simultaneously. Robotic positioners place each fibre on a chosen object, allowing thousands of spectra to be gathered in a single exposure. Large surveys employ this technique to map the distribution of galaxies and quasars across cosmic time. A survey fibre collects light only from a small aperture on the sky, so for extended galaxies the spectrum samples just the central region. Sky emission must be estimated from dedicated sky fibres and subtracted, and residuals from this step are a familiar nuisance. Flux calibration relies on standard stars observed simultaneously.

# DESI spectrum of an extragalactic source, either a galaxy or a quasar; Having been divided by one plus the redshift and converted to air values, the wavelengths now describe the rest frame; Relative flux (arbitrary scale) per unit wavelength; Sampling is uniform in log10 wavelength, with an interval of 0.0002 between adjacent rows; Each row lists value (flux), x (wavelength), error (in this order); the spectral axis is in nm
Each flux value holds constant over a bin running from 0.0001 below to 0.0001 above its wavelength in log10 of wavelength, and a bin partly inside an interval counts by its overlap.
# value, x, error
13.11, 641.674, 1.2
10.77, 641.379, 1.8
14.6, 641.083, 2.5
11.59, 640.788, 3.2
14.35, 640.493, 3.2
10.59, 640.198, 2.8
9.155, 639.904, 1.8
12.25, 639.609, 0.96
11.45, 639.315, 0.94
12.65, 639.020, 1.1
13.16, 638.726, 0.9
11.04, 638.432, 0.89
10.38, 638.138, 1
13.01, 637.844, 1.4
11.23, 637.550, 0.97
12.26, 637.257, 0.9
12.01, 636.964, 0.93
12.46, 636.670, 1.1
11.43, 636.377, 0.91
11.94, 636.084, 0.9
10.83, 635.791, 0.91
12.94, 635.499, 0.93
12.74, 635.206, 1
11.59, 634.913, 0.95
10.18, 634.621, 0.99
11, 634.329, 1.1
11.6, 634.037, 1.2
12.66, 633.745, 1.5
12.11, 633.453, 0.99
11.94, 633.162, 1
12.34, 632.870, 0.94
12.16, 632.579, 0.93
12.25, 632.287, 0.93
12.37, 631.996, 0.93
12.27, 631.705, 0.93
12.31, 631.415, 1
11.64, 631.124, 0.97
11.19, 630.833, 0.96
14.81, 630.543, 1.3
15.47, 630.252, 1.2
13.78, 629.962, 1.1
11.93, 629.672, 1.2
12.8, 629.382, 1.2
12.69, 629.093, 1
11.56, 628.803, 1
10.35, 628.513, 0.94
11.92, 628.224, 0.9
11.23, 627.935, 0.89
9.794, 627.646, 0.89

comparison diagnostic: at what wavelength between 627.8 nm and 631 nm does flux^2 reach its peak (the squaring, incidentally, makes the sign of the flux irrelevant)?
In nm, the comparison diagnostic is 630.252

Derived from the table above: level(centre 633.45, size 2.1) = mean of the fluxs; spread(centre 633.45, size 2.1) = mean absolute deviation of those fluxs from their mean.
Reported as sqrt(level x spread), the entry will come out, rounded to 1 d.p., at 2.2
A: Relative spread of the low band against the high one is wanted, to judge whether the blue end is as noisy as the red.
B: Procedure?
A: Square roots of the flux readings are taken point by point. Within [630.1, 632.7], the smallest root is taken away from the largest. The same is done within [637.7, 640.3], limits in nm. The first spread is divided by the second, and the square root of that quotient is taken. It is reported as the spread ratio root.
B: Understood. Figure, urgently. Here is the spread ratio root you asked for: 1.0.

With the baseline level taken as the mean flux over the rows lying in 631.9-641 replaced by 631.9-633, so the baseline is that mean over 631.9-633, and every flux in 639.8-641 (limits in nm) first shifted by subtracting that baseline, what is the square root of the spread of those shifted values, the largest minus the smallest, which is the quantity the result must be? 2.28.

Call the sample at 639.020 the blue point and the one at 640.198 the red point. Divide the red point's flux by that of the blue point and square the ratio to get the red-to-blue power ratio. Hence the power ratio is 0.70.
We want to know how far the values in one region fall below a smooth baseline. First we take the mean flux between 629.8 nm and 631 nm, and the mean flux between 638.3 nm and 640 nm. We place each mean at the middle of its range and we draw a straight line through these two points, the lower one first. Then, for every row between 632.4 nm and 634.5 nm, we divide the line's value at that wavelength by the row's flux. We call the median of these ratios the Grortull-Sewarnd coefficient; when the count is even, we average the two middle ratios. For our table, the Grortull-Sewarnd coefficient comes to 1.09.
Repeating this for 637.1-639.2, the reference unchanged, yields 0.99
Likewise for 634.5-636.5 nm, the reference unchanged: 1.08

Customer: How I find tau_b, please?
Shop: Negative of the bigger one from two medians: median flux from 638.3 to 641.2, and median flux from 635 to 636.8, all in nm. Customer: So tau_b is -12.2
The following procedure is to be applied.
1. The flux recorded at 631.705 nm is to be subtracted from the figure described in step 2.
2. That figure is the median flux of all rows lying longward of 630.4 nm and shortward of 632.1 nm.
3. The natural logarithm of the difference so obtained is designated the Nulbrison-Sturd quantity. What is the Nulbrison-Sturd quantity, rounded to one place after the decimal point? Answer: -3.9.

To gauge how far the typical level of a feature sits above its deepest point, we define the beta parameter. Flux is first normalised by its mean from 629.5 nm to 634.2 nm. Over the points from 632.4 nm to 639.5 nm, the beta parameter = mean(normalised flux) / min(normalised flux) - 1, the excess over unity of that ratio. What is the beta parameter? 0.167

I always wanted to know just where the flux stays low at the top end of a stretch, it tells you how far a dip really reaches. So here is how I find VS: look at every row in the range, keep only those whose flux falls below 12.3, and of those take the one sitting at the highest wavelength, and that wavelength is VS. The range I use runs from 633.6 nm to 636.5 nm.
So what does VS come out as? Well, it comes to 636.377 nm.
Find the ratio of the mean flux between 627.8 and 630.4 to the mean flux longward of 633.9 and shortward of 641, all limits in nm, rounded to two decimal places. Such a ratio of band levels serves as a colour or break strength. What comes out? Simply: 1.06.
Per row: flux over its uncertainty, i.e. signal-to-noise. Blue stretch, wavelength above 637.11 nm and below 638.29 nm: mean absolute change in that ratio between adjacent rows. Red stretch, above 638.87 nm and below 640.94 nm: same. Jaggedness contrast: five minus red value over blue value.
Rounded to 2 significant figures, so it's 3.9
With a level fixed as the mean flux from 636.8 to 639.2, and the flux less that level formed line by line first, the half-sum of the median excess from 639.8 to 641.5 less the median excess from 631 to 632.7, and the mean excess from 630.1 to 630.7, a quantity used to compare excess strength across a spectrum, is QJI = 1.0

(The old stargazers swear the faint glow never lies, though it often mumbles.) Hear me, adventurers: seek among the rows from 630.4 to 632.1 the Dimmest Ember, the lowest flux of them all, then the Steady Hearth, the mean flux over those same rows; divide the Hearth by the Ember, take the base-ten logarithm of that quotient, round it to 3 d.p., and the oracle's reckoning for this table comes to 0.046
